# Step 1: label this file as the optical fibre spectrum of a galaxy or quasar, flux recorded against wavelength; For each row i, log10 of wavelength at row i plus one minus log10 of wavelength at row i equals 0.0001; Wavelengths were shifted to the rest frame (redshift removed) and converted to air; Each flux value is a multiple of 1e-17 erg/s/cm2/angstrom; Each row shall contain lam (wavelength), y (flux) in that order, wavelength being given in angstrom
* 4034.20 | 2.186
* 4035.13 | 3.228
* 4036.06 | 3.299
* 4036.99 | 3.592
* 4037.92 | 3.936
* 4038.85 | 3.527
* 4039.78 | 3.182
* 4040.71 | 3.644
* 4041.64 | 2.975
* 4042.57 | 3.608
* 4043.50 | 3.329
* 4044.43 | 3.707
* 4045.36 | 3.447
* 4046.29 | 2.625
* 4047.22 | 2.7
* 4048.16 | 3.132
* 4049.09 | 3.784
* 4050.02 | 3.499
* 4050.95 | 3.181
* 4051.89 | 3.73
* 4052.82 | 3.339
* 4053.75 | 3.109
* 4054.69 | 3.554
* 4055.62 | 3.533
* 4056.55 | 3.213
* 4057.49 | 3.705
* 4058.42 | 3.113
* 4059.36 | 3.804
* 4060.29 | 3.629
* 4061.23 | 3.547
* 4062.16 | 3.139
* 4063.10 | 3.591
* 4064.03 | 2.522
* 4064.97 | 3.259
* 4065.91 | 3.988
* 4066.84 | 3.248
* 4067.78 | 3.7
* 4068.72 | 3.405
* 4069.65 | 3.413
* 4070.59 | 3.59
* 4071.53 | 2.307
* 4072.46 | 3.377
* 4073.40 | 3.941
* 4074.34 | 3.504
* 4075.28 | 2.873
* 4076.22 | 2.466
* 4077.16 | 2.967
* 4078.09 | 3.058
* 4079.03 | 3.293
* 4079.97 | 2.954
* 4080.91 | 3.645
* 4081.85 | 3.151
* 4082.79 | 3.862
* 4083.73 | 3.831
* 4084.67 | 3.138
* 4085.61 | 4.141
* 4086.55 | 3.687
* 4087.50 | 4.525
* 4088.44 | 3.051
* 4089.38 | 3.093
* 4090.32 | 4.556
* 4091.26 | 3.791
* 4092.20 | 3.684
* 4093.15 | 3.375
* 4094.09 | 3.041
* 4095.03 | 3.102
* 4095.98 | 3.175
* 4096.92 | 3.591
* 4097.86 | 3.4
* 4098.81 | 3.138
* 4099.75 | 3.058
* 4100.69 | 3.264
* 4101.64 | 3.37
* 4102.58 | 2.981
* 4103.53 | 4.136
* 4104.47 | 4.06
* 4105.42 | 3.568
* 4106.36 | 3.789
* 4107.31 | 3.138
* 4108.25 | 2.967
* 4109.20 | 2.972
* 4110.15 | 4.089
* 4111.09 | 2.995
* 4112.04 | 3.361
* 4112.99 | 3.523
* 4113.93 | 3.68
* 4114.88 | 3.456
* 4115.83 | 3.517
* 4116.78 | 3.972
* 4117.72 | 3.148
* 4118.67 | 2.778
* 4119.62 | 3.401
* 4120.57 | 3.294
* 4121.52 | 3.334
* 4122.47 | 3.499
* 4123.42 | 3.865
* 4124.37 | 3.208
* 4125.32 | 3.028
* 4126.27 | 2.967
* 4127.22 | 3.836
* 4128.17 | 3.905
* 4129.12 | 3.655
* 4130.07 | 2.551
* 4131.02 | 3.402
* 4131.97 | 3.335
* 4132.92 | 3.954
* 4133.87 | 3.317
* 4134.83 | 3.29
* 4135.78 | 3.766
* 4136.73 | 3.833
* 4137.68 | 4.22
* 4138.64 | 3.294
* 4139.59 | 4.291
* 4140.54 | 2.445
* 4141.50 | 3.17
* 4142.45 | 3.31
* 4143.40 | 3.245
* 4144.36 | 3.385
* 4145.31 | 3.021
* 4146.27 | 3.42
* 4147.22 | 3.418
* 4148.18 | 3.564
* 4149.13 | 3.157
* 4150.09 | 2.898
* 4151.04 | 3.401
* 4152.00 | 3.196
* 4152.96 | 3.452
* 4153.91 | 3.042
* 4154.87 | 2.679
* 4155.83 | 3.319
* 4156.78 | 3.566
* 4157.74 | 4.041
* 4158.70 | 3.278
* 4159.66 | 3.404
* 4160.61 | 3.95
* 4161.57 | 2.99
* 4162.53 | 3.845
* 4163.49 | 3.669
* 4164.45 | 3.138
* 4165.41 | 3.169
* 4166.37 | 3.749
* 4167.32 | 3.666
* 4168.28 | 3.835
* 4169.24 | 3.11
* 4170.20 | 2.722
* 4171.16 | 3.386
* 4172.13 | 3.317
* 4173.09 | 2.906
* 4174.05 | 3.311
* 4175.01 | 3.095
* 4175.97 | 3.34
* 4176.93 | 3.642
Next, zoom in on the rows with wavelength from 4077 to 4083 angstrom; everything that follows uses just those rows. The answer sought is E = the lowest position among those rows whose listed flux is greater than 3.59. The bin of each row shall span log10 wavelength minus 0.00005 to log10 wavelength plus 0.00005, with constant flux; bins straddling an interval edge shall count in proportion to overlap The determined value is 4080.91 angstrom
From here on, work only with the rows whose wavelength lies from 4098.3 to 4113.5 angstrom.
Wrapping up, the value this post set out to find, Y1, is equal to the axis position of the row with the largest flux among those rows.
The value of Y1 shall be 4103.53 angstrom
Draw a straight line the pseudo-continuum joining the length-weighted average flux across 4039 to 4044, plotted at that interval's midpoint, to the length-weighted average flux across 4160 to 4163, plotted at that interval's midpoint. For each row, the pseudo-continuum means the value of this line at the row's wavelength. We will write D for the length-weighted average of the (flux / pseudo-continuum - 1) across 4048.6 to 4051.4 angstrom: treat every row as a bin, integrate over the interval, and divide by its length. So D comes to 0.03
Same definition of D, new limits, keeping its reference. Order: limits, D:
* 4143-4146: -0.09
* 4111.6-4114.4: 0.01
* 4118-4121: -0.10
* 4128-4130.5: -0.06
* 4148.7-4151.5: -0.12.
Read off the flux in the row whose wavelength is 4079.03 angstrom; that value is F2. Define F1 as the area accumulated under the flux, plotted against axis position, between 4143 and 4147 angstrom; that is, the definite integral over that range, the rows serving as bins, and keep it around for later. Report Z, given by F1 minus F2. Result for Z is 9.8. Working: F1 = 13.1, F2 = 3.293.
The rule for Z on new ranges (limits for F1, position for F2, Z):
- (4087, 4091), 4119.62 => 11.8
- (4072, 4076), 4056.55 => 10.2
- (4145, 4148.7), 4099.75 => 9.4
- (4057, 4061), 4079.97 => 11.3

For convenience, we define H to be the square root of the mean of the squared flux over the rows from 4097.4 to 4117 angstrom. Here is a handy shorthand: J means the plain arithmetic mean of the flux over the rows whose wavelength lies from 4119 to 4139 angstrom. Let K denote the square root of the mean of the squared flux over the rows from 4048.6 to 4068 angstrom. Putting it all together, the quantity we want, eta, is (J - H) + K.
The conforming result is 3.46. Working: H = 3.470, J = 3.47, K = 3.45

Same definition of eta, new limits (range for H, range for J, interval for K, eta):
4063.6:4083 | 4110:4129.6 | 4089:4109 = 3.63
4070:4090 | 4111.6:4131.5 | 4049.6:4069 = 3.44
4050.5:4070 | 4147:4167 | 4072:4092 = 3.46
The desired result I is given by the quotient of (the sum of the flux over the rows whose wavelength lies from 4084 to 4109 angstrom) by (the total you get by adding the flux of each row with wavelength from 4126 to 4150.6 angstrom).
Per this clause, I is 1.02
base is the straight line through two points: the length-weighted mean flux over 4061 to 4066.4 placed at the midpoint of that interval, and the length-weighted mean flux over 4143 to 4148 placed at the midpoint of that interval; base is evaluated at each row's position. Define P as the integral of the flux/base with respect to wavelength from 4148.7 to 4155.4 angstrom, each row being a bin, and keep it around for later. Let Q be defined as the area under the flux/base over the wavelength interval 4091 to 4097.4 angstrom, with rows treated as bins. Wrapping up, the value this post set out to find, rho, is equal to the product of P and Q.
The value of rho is 41.1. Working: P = 6.3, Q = 6.5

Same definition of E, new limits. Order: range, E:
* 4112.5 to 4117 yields 4113.93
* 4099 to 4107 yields 4103.53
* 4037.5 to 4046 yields 4037.92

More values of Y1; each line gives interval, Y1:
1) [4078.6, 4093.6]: 4090.32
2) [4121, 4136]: 4132.92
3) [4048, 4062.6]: 4059.36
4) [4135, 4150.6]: 4139.59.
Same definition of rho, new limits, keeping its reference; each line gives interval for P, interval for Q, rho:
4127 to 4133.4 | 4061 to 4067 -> 40.6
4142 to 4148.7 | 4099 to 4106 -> 49.6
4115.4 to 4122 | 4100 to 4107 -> 50.1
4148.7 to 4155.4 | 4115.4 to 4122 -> 42.0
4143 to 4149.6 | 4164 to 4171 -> 46.9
